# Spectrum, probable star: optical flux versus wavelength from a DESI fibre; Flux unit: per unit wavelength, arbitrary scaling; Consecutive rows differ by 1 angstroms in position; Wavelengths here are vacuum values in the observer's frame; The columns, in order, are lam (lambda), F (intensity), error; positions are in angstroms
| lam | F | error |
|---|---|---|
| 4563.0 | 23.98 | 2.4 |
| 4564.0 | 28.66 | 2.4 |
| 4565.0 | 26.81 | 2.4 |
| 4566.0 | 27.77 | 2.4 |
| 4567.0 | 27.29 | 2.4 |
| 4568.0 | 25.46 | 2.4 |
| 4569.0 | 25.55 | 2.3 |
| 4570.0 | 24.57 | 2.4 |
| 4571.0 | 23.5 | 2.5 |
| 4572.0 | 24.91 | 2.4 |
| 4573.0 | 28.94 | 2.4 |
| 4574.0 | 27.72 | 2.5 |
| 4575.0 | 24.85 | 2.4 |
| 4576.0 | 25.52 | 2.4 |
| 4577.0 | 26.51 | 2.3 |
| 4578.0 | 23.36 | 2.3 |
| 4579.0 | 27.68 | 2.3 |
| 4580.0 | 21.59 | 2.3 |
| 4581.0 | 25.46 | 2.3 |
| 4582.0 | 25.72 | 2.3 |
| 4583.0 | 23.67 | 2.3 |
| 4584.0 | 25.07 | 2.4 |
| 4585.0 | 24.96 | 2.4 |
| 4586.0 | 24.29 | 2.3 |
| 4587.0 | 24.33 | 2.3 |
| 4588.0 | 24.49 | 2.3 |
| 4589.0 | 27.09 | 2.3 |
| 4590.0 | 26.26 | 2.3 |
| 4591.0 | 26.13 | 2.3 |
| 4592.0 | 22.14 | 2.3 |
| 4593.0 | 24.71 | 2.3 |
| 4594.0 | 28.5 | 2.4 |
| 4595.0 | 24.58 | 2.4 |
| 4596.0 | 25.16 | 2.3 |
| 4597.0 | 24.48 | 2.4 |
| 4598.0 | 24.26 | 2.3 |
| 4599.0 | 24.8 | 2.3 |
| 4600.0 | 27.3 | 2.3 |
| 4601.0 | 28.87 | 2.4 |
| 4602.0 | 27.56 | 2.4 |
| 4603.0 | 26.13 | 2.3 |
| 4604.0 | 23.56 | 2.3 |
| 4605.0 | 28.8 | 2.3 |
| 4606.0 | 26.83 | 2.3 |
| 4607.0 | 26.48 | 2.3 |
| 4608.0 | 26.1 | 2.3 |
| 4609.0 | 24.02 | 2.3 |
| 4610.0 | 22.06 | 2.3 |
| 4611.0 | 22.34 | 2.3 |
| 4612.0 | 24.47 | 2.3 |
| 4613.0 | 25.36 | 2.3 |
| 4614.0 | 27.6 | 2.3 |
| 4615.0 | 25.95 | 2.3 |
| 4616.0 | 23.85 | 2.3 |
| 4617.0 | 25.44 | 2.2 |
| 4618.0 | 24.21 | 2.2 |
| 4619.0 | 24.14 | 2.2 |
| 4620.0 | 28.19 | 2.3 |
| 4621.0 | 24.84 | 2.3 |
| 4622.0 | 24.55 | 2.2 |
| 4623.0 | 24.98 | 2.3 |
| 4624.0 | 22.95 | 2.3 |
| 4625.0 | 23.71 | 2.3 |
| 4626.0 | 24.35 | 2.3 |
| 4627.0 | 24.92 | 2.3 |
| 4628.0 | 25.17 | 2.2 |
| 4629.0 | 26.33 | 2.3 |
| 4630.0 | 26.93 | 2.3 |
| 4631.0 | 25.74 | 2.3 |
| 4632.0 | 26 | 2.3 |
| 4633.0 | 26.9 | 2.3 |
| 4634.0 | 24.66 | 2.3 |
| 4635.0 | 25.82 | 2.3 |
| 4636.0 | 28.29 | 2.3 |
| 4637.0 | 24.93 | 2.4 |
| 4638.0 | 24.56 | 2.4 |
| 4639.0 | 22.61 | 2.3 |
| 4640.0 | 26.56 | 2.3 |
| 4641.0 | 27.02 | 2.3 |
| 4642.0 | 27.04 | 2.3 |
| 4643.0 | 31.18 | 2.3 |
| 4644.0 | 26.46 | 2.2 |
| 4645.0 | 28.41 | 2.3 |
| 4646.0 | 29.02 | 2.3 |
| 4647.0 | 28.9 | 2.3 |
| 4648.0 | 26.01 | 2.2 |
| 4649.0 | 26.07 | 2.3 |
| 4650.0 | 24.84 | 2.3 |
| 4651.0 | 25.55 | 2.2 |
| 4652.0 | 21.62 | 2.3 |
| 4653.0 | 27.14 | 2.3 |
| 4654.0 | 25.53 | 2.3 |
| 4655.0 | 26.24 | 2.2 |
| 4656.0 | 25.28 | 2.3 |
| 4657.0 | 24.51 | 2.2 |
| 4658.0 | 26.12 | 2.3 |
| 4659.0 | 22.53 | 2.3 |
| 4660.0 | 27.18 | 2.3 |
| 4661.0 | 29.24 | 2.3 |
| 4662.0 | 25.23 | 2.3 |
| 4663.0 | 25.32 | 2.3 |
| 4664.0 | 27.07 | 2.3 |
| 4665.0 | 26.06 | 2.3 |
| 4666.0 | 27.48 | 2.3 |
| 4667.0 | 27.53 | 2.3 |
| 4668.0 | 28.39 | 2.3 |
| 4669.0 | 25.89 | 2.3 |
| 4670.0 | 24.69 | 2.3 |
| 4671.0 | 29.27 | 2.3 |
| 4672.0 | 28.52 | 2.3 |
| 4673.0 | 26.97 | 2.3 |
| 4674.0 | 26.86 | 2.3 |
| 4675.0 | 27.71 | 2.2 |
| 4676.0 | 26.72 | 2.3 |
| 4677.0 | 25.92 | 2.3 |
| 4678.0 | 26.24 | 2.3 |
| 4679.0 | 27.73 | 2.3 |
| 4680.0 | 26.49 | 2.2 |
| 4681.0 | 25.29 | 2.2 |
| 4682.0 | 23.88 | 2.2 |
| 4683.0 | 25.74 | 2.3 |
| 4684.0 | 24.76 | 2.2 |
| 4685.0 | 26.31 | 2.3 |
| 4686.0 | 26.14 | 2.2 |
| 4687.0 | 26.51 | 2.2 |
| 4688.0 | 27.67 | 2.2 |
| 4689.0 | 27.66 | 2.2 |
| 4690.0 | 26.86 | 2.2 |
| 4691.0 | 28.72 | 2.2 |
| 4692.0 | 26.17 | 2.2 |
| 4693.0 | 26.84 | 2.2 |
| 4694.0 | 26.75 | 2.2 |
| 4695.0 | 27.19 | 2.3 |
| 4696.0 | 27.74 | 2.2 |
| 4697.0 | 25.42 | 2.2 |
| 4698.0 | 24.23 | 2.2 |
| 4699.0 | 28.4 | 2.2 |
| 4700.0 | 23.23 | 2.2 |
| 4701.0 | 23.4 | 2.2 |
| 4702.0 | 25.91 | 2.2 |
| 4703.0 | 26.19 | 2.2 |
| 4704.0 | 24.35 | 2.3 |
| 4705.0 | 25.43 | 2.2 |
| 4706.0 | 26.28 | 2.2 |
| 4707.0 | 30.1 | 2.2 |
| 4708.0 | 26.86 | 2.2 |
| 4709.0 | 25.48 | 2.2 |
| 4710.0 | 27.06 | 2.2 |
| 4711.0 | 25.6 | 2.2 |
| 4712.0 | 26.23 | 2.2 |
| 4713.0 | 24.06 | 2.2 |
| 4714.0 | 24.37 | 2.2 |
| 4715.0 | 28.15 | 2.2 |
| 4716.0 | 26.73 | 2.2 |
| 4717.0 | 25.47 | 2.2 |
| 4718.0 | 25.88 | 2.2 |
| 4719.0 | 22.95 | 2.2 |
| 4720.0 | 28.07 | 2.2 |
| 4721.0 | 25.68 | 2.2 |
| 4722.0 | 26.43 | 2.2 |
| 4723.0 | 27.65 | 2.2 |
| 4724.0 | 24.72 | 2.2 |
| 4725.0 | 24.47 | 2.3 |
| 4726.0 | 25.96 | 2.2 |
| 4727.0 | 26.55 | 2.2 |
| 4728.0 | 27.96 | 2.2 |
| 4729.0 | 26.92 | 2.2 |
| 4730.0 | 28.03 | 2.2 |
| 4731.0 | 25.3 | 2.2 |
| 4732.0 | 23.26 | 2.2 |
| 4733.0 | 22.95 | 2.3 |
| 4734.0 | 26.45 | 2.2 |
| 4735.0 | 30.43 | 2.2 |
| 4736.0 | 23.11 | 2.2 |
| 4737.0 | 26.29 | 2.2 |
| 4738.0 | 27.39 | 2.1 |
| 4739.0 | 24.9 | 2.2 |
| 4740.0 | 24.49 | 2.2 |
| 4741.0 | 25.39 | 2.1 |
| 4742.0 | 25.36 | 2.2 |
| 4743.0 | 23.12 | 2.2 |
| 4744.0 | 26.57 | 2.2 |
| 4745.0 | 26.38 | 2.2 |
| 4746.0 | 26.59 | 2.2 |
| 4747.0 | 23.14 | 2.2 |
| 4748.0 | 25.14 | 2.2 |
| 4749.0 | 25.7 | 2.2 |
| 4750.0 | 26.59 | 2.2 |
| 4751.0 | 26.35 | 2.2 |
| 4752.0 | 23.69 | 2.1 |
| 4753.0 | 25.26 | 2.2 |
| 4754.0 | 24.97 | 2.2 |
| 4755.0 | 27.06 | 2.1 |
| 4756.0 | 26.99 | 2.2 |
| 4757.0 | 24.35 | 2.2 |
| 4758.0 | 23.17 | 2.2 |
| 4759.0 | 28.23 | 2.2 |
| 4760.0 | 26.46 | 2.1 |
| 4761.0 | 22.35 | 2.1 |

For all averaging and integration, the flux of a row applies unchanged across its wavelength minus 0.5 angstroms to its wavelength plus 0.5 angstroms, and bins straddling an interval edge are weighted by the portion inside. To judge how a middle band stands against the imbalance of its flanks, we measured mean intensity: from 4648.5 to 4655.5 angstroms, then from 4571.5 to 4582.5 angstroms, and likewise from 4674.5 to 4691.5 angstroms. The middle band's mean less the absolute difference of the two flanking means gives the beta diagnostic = 24.5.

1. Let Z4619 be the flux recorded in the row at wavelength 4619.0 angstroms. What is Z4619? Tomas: 24.14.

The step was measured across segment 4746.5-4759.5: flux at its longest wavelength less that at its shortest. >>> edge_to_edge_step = 5.1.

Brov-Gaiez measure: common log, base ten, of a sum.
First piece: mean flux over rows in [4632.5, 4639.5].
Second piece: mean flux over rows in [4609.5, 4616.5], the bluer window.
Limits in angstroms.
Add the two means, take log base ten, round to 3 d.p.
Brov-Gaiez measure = 1.698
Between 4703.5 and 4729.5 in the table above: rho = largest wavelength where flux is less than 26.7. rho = 4727.0 angstroms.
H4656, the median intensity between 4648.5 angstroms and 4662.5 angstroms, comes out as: 25.5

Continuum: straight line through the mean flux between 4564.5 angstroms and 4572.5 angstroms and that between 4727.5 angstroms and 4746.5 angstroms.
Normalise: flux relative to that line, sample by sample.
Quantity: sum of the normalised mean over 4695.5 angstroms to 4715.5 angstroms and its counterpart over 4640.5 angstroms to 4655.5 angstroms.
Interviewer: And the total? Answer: 2.04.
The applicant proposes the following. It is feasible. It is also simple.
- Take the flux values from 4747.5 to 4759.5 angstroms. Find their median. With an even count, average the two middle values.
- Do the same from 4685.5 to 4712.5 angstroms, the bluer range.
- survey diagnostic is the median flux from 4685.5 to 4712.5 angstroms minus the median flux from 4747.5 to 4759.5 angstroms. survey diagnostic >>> 0.80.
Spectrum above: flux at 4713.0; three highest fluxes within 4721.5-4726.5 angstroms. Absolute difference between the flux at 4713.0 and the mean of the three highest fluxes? 2.6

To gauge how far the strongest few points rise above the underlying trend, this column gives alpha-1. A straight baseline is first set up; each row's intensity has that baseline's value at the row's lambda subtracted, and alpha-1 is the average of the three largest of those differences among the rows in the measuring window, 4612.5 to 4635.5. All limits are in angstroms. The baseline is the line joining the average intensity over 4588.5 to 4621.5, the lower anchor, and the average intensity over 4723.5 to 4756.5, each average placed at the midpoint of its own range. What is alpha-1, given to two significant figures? 2.0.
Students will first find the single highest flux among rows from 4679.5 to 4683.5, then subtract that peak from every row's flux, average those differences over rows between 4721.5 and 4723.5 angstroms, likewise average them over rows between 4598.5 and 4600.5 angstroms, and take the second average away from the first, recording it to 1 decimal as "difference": 1.0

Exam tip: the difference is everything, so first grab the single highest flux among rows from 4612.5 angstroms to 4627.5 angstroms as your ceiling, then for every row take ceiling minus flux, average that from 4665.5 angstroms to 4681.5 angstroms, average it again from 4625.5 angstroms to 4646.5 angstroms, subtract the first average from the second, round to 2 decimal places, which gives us 0.65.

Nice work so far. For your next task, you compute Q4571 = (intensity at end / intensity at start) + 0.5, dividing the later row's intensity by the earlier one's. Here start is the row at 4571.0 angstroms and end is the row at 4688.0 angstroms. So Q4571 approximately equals 1.68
